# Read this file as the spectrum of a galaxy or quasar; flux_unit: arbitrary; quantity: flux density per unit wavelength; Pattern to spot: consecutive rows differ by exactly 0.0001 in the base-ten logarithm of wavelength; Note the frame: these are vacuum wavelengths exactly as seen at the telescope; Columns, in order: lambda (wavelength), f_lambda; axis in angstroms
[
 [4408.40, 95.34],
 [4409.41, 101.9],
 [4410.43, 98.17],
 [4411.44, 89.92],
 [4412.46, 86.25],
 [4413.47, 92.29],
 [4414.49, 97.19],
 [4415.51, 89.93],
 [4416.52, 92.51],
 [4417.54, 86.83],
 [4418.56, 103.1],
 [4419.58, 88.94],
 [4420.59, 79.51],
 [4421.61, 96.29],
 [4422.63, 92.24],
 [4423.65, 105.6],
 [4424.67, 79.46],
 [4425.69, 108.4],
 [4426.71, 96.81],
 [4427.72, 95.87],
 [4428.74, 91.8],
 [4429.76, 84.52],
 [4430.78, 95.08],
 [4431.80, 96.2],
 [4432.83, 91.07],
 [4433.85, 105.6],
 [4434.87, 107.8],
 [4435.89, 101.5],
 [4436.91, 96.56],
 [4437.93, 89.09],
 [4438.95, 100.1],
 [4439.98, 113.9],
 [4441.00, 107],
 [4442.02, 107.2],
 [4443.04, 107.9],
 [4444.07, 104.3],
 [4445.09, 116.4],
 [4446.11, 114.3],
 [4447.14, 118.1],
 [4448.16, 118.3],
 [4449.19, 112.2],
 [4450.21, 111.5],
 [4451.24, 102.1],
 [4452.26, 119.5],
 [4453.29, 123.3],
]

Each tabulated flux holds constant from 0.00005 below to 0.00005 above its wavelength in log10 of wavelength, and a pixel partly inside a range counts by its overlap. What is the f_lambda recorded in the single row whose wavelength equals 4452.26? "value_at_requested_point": 119.5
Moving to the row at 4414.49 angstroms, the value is 97.19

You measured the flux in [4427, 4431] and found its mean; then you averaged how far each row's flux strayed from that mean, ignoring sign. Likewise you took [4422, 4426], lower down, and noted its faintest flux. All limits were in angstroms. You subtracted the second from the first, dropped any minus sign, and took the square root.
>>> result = 8.7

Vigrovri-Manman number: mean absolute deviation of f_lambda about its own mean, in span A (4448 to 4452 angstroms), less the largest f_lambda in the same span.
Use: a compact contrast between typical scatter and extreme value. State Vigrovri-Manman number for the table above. -114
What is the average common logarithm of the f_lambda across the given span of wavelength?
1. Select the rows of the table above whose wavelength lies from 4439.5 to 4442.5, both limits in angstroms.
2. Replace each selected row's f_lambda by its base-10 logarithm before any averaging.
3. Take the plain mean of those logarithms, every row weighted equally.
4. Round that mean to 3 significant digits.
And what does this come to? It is 2.04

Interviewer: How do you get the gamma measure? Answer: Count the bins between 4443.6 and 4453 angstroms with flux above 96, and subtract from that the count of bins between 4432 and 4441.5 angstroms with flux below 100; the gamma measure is 6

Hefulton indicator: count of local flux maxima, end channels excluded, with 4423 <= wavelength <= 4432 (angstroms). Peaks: 1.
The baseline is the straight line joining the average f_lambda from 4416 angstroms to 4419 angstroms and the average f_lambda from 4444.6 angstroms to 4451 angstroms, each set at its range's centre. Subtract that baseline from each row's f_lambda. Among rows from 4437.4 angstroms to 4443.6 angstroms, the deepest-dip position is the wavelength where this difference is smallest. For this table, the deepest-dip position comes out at 4437.93 angstroms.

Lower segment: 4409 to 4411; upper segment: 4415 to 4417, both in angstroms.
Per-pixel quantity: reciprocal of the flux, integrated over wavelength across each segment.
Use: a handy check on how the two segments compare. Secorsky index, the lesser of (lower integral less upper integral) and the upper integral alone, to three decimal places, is -0.002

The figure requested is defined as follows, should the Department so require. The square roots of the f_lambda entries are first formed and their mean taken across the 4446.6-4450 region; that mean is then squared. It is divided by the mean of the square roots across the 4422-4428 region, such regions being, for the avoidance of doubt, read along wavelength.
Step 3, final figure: 11.8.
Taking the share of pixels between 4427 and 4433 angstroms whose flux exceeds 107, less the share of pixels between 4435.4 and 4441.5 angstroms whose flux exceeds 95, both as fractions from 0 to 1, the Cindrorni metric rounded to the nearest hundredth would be -0.83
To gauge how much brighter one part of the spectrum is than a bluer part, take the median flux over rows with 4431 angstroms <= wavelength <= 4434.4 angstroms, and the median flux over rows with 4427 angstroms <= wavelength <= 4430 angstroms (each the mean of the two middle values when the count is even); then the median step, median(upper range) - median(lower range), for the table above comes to 4.4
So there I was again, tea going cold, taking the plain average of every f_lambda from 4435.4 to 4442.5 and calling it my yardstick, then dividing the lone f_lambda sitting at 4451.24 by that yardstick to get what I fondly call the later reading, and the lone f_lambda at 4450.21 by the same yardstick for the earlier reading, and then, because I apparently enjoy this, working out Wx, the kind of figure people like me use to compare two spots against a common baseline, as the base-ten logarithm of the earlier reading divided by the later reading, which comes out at 0.038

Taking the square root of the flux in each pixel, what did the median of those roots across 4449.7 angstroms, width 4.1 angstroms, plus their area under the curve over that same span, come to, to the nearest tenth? 53.7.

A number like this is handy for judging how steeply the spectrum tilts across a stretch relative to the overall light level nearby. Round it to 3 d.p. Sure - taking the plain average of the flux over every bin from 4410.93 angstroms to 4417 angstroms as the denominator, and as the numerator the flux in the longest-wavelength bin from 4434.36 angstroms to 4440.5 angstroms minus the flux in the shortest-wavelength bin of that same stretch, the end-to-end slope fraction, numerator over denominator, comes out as 0.067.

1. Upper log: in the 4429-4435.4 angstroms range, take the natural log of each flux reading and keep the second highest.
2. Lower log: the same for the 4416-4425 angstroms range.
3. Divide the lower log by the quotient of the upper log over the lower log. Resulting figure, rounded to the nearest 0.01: 4.61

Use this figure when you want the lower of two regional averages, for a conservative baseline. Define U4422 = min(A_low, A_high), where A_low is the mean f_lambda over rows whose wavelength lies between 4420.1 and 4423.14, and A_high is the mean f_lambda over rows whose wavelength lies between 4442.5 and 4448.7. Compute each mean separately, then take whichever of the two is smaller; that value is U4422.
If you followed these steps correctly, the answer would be 89.3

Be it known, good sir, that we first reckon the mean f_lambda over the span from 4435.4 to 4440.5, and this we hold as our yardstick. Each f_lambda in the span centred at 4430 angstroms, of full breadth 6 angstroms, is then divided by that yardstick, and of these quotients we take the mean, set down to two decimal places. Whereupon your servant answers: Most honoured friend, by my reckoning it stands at 0.92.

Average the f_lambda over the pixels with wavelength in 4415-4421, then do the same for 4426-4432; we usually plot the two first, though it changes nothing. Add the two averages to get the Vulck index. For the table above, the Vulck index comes 184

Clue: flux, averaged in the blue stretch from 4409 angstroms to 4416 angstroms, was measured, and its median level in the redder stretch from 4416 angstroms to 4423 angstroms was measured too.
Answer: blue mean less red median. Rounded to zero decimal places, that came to 1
